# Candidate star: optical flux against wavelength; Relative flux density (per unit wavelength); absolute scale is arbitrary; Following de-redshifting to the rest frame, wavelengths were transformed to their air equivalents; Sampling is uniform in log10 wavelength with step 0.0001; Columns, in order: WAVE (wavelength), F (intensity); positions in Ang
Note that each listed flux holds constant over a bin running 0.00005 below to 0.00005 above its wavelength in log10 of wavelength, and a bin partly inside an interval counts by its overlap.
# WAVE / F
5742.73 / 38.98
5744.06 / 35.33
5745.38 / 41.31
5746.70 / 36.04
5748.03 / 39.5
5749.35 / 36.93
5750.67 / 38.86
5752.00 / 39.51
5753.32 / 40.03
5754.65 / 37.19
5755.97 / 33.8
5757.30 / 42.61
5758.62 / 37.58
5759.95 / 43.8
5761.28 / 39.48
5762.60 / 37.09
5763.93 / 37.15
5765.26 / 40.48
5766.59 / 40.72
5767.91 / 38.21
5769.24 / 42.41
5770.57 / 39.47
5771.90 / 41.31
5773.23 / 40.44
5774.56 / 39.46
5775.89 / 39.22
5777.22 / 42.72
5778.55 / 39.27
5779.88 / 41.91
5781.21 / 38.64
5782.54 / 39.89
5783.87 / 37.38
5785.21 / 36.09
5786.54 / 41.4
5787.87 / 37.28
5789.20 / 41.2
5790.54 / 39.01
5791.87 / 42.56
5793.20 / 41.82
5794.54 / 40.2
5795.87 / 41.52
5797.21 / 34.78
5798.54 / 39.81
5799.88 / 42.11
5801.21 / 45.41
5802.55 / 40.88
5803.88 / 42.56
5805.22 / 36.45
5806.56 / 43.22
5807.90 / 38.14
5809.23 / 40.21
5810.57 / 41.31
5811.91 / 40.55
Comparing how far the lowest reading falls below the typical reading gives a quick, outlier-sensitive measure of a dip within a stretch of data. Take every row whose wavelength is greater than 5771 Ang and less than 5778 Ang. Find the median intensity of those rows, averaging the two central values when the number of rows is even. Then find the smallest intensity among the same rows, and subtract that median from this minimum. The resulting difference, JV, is -1.2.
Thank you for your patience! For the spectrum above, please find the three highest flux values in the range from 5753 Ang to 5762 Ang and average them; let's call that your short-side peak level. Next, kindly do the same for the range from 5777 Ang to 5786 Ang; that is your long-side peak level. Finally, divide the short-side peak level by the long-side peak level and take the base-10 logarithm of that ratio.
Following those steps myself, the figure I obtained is 0.007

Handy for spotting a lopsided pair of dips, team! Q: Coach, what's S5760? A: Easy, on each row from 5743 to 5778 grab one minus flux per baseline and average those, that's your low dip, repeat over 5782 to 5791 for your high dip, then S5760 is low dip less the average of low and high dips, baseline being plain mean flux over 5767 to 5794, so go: -0.005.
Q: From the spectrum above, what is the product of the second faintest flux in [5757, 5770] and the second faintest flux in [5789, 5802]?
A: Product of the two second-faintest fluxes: 1449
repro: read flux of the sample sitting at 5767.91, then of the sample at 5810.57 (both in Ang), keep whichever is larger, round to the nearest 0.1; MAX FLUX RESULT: 41.3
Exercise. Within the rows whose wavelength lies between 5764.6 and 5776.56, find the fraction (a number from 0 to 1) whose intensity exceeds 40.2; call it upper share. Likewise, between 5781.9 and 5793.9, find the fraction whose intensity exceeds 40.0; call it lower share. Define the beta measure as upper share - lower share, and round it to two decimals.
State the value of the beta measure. 0.11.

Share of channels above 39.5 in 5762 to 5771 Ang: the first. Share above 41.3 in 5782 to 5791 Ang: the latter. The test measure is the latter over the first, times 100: 33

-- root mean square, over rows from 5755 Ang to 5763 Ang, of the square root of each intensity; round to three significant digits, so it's 6.25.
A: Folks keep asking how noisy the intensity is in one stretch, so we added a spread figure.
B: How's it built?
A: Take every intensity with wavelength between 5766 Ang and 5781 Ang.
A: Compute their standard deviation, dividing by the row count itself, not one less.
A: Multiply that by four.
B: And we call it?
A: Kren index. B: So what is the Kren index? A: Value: 5.6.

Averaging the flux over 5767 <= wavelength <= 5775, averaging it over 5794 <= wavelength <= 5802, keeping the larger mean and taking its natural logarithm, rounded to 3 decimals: 3.705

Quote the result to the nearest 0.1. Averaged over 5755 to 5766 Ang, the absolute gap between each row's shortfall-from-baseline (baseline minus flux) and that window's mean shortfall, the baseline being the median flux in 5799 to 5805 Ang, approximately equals 2.6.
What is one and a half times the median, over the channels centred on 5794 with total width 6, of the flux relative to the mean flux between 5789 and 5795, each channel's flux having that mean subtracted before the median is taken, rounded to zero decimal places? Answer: 1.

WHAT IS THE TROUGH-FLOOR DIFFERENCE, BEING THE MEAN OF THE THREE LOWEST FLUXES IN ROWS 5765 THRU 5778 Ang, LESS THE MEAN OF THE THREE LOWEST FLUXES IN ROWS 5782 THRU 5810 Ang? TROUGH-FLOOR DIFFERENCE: 3.2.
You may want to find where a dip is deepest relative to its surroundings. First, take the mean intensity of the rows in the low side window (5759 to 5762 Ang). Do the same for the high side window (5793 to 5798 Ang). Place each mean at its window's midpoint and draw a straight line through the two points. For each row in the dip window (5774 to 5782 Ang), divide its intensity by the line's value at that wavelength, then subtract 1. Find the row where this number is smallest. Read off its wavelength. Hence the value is 5781.21 Ang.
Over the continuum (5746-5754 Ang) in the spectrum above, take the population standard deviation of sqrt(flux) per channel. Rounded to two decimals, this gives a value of 0.12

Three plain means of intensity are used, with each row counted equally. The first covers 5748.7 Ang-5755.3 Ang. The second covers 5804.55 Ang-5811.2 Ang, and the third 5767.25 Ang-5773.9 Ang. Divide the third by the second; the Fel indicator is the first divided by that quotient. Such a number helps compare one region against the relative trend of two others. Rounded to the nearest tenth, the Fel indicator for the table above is 38.0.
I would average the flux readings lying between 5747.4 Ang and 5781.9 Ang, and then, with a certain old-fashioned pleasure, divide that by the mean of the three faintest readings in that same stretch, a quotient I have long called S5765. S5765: 1.10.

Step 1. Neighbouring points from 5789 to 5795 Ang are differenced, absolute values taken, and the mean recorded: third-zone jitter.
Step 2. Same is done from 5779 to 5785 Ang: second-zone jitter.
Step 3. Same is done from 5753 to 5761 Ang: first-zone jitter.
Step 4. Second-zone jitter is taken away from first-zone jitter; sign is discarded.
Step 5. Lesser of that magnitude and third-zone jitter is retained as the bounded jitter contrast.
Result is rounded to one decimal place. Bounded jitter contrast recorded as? 2.0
